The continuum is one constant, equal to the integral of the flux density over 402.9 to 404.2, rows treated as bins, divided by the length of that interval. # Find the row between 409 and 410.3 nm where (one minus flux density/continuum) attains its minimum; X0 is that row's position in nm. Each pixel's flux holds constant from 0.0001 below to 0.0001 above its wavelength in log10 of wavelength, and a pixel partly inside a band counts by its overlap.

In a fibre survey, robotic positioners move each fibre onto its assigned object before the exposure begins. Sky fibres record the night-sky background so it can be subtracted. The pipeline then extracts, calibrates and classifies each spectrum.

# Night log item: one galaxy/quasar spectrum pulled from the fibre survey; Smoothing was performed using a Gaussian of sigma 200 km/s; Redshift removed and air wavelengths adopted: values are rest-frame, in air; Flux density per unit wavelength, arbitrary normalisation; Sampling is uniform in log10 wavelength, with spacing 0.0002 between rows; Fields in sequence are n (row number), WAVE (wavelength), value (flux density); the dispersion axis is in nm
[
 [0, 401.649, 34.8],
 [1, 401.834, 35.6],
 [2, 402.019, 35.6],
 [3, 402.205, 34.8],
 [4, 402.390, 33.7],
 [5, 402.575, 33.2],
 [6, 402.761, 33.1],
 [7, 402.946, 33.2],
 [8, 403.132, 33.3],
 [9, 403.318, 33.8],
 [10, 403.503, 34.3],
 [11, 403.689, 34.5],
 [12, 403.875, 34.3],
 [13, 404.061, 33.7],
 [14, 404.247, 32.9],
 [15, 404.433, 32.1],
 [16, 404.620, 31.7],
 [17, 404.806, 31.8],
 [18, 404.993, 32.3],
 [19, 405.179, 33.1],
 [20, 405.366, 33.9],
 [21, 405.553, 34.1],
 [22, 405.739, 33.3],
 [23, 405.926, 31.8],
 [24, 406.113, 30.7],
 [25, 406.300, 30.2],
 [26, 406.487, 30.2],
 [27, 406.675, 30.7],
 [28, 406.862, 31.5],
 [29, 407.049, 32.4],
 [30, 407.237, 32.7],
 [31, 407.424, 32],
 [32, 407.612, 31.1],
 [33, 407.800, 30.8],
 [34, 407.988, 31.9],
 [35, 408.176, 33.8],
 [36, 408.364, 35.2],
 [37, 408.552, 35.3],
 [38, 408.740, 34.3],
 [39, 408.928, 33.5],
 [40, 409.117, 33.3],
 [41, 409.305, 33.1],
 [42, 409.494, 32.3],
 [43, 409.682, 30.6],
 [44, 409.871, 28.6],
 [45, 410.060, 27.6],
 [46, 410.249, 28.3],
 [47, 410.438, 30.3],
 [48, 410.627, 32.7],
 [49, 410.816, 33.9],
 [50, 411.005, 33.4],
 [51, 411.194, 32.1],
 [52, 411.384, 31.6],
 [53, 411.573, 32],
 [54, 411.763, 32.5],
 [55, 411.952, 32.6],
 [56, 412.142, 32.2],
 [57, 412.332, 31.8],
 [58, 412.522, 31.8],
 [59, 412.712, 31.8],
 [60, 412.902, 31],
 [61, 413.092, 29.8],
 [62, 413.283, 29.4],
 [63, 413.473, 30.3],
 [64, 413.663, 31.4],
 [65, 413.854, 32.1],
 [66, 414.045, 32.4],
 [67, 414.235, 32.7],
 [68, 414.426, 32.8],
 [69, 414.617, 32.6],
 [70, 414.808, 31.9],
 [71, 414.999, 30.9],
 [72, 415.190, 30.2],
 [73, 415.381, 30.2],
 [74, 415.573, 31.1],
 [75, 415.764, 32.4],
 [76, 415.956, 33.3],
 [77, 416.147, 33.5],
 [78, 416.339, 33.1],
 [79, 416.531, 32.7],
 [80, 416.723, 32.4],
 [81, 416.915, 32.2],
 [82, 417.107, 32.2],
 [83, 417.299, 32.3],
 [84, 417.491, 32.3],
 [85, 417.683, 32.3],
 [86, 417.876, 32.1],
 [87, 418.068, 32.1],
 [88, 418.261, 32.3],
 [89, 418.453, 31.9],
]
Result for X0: 409.117 nm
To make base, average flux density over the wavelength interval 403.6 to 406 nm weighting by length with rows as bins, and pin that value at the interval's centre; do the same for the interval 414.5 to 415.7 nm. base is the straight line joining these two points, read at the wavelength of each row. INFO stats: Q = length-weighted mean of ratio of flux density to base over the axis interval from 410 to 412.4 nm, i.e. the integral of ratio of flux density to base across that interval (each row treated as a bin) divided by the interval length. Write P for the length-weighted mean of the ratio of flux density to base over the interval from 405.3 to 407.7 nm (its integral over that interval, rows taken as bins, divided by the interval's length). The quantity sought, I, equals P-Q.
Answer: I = -0.02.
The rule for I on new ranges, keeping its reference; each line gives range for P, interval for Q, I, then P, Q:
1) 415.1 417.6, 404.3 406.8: 0.07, 1.04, 0.97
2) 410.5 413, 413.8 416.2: -0.01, 1.01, 1.02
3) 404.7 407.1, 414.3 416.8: -0.06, 0.97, 1.03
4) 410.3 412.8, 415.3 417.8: -0.03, 1.01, 1.04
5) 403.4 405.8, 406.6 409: 0.00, 1.00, 1.01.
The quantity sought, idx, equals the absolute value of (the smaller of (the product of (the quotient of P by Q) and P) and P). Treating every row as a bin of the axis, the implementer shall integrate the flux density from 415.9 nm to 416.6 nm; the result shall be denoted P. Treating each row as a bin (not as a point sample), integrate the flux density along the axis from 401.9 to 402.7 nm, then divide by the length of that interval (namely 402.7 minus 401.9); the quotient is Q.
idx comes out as 16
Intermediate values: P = 23.2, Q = 34.3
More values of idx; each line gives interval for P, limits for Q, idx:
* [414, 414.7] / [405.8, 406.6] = 17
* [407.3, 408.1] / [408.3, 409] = 18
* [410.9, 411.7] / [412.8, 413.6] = 22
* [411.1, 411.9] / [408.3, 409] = 19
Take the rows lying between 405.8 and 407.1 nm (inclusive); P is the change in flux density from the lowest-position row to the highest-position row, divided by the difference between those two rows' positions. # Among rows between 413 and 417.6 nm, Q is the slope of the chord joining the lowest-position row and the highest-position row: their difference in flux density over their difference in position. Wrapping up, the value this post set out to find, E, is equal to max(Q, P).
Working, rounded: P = 0.5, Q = 0.57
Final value 0.6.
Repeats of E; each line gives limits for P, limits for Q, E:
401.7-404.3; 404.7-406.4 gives -1.1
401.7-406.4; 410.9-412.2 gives -1.1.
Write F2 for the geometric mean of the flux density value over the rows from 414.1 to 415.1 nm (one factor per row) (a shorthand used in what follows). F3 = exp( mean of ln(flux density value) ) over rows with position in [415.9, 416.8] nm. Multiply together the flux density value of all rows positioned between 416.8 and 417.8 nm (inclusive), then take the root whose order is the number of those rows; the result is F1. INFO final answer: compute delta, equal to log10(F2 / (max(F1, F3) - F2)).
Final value 1.59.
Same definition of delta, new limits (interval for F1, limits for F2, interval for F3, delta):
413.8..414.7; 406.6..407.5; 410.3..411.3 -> 1.68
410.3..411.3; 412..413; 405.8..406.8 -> 1.63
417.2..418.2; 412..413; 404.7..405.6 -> 1.38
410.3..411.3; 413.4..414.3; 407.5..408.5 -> 1.63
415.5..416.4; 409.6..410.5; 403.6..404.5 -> 0.82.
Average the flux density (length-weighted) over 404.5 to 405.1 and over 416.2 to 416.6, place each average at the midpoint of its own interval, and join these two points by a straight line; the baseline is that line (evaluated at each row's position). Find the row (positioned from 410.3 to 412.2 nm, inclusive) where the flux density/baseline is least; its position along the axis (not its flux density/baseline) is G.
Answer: 410.438 nm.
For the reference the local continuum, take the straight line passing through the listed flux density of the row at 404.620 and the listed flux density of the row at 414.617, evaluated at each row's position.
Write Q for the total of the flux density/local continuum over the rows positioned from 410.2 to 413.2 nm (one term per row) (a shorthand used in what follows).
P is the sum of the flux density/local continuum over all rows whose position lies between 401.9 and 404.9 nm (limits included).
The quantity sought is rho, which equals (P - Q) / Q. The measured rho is 0.08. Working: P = 17.0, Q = 15.7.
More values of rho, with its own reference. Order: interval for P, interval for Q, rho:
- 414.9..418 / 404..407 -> -0.03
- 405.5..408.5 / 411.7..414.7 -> 0.03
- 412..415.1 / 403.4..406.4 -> -0.06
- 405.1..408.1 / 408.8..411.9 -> 0.02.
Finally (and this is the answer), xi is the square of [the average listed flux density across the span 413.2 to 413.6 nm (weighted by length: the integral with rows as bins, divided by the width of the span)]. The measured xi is 903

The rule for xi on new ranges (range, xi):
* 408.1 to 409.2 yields 1173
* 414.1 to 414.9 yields 1057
